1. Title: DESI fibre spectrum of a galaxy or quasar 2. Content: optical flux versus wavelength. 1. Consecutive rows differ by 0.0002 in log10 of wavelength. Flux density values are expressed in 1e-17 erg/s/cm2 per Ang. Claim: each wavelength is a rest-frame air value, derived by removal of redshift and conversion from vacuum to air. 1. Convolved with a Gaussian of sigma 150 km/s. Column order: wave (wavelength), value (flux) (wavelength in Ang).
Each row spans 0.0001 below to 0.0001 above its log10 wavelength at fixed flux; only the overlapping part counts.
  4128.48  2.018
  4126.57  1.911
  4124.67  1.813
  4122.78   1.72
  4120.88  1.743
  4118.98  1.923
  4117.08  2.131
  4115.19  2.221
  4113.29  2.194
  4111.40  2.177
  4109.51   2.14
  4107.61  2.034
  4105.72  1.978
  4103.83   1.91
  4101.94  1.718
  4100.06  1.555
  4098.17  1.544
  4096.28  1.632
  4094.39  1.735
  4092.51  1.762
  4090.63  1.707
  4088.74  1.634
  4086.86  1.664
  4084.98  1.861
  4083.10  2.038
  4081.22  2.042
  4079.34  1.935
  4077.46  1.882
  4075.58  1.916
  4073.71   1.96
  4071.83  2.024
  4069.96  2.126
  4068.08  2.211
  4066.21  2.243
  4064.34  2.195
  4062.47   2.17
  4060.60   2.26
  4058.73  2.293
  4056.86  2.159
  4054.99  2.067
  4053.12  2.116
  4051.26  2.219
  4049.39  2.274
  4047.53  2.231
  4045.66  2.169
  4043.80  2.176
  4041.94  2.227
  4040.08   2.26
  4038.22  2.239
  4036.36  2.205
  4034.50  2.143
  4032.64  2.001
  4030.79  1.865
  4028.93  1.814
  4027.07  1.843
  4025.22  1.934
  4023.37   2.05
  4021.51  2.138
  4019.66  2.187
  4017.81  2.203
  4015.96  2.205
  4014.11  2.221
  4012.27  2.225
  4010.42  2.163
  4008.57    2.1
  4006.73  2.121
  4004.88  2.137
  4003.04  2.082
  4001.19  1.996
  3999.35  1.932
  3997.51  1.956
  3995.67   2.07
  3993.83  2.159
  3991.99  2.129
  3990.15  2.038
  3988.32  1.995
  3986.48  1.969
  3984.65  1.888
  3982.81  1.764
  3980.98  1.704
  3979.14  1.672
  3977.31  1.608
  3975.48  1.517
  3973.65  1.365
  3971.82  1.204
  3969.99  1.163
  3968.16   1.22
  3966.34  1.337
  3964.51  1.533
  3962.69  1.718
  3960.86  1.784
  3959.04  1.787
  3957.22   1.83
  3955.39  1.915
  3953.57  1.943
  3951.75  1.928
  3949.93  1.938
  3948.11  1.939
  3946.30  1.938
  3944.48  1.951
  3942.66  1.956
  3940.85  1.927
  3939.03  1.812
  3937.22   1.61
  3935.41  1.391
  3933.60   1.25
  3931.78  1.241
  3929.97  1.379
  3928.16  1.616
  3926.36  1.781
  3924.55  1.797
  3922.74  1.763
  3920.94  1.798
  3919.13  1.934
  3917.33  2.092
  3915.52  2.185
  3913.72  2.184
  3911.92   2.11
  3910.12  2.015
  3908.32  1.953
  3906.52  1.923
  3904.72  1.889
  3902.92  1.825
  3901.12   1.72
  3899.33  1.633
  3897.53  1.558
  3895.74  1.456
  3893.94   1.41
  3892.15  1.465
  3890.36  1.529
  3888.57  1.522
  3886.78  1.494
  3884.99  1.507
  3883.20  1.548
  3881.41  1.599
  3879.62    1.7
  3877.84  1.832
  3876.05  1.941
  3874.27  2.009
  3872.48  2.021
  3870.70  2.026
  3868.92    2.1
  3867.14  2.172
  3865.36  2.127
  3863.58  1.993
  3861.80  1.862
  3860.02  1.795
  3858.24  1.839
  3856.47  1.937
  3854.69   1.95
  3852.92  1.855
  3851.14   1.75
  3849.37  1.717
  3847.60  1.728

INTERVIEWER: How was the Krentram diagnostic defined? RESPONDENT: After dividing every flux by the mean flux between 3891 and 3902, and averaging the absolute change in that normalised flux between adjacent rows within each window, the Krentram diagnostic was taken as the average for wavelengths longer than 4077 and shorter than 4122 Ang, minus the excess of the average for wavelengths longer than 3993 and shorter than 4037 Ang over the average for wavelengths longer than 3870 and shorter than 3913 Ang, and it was 0.058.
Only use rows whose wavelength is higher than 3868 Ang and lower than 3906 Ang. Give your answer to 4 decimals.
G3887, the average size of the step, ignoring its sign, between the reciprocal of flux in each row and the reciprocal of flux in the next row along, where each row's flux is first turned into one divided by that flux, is 0.0222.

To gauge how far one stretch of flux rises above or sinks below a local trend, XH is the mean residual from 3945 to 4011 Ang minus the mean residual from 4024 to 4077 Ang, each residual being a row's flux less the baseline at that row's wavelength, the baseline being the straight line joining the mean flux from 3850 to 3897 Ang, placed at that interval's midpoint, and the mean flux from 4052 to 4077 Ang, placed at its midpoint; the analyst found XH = -0.17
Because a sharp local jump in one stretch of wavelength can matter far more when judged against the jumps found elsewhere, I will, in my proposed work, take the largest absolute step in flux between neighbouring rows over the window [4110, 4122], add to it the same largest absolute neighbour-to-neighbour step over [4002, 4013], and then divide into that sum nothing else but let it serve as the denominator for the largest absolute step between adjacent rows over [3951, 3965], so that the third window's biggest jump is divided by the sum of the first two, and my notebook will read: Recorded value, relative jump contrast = 0.7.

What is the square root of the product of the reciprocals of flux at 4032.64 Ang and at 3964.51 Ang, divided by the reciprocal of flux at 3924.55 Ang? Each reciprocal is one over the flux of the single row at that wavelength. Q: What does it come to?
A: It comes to 1.03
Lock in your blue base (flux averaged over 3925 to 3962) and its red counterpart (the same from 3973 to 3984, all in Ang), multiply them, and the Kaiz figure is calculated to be 2.8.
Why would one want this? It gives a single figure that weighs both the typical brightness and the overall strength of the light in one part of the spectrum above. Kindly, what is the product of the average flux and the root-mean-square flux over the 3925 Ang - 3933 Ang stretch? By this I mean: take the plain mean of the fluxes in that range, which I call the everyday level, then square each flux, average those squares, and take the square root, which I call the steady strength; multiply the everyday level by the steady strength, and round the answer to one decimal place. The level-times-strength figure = 2.3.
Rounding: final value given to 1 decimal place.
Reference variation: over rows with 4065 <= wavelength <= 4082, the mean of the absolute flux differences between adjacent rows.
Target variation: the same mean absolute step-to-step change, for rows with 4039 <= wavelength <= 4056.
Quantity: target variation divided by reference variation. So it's 0.8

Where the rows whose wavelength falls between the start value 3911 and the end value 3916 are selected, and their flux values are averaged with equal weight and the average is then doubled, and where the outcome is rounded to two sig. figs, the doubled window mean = 4.3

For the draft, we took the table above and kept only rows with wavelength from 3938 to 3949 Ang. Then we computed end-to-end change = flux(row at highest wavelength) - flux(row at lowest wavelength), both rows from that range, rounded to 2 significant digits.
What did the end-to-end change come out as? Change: 0.13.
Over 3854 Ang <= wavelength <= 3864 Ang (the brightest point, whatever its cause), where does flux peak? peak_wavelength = 3863.58 Ang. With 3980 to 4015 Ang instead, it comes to 4012.27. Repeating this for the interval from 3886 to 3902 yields 3901.12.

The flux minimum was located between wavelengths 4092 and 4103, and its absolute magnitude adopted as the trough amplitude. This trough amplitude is 1.54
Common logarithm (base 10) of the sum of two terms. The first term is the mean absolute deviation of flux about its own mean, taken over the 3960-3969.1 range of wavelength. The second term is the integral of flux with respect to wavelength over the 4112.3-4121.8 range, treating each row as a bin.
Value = 1.29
